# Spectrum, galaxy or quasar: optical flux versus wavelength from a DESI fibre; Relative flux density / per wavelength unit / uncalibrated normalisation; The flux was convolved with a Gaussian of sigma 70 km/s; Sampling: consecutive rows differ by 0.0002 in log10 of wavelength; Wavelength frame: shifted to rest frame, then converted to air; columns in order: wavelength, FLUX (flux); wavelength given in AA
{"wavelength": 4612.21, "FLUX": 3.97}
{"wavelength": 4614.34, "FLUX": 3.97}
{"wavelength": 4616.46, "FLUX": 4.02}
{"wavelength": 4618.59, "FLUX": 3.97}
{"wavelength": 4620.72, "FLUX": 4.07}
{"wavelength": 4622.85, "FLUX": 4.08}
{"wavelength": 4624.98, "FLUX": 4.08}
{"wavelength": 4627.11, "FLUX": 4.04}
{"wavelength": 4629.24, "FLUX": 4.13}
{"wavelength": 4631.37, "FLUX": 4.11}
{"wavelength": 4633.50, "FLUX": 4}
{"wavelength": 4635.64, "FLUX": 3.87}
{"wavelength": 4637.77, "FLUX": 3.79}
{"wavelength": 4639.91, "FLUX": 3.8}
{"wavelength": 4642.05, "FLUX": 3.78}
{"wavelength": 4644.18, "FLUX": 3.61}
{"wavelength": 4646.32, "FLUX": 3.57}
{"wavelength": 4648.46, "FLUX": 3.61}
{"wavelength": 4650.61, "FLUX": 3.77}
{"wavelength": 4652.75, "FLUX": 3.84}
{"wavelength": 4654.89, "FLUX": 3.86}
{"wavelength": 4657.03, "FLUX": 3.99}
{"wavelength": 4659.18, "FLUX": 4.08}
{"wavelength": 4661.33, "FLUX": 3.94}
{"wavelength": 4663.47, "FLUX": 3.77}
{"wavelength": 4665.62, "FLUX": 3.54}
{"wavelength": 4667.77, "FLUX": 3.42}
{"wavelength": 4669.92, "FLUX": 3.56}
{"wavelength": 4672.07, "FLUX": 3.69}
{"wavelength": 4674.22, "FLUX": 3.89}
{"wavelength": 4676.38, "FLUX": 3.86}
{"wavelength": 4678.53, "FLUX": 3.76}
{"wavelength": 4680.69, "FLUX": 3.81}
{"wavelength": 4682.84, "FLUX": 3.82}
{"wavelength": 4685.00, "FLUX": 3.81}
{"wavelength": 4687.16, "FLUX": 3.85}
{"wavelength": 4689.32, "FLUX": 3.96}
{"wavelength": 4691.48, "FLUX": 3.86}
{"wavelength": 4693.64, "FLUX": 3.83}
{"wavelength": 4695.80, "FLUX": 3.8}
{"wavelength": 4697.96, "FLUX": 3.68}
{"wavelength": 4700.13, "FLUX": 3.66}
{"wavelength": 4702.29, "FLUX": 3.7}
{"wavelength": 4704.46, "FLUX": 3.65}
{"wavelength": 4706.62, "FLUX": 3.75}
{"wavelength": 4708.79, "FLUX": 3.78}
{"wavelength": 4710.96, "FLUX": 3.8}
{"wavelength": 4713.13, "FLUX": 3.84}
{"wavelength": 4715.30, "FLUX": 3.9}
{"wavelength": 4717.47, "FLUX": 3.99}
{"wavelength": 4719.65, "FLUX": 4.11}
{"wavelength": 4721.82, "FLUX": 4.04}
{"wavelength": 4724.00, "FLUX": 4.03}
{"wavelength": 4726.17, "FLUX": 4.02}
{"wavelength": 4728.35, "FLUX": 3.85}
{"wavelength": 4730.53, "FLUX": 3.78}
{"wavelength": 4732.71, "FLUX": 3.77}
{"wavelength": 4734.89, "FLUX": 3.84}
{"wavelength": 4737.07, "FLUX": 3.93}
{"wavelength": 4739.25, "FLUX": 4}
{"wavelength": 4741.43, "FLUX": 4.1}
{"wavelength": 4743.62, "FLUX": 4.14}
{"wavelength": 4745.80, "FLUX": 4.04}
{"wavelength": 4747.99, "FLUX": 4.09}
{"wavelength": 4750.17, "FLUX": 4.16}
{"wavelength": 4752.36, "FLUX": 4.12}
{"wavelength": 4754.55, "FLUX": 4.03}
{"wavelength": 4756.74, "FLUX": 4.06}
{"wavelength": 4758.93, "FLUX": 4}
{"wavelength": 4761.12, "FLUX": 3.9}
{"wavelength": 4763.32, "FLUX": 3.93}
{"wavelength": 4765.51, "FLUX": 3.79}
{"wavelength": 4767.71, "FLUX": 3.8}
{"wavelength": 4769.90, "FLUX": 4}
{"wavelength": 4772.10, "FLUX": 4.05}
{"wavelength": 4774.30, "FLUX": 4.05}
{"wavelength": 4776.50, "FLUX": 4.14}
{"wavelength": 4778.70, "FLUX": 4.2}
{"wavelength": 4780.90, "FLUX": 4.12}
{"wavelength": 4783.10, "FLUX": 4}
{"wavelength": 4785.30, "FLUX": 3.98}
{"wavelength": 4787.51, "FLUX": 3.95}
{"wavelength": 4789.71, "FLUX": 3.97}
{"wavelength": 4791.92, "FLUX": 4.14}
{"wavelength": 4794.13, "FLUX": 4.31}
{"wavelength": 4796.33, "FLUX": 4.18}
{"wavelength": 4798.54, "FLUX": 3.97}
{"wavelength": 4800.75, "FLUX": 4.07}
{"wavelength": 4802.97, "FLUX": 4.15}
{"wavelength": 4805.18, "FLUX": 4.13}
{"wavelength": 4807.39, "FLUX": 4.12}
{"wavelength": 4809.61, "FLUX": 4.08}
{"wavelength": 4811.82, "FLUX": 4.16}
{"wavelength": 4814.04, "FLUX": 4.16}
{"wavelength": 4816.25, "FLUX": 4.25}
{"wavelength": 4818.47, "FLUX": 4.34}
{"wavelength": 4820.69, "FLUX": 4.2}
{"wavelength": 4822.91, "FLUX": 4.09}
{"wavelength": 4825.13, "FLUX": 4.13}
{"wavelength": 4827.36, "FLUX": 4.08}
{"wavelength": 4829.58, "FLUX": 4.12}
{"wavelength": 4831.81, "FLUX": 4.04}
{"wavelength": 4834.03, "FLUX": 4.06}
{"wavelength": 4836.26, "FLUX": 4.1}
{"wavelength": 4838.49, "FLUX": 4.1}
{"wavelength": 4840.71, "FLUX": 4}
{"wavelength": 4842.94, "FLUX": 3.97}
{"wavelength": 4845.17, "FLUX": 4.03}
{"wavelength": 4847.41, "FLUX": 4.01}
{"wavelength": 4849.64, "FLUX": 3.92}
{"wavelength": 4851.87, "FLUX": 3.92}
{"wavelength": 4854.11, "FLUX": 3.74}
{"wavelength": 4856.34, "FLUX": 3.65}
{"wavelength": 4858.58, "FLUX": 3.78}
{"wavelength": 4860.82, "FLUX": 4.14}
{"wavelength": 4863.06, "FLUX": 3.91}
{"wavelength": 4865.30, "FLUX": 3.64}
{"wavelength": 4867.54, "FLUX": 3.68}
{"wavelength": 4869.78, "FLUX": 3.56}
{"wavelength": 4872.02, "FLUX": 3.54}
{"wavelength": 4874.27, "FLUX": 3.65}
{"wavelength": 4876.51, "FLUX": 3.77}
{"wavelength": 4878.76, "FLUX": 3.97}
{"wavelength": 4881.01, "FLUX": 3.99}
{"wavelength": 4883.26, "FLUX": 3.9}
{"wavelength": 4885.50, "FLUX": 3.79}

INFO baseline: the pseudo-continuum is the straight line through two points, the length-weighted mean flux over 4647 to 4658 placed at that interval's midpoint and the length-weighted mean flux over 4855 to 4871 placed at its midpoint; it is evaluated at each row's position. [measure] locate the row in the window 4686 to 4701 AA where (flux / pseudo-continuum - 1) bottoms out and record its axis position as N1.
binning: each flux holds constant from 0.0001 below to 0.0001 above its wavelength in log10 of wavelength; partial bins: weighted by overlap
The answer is 4700.13 AA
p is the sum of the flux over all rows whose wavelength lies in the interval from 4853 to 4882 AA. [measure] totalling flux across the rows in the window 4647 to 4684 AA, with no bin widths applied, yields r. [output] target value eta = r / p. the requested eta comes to 1.3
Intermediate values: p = 49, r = 64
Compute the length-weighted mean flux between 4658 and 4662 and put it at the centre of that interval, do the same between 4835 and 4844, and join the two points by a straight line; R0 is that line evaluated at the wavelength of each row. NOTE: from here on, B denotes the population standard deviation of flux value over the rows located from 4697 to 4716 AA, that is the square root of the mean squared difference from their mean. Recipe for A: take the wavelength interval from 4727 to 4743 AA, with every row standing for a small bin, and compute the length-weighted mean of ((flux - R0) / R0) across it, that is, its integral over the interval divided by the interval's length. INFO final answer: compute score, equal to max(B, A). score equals 0.08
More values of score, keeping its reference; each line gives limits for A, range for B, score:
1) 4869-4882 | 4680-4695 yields 0.05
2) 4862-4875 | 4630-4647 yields 0.17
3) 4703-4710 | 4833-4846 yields 0.05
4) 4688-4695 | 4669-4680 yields 0.12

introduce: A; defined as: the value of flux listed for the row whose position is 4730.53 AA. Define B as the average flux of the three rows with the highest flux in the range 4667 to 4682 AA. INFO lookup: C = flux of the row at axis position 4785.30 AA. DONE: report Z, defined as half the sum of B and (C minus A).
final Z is 2.027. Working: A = 3.78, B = 3.85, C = 3.98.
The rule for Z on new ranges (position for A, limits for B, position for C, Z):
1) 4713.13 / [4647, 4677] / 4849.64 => 2.042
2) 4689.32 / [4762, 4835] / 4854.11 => 2.040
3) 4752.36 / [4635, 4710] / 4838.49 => 1.995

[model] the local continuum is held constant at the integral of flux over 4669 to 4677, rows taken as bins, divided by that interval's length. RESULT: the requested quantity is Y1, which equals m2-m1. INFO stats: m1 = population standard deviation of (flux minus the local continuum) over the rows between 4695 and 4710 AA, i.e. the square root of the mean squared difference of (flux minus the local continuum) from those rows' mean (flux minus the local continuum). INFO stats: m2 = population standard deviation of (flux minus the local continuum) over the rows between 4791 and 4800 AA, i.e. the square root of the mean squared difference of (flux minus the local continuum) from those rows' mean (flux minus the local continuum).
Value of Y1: 0.07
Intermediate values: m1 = 0.055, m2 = 0.12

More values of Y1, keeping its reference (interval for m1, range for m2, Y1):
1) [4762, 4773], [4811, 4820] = -0.03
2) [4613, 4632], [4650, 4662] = 0.05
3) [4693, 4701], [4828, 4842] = -0.03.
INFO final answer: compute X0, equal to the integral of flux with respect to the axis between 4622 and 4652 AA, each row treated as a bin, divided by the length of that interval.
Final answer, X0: 3.87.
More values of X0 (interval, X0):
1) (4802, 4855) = 4.08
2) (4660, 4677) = 3.71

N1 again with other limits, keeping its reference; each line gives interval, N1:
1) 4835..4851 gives 4849.64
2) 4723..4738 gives 4732.71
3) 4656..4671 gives 4667.77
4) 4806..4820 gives 4809.61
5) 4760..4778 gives 4765.51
